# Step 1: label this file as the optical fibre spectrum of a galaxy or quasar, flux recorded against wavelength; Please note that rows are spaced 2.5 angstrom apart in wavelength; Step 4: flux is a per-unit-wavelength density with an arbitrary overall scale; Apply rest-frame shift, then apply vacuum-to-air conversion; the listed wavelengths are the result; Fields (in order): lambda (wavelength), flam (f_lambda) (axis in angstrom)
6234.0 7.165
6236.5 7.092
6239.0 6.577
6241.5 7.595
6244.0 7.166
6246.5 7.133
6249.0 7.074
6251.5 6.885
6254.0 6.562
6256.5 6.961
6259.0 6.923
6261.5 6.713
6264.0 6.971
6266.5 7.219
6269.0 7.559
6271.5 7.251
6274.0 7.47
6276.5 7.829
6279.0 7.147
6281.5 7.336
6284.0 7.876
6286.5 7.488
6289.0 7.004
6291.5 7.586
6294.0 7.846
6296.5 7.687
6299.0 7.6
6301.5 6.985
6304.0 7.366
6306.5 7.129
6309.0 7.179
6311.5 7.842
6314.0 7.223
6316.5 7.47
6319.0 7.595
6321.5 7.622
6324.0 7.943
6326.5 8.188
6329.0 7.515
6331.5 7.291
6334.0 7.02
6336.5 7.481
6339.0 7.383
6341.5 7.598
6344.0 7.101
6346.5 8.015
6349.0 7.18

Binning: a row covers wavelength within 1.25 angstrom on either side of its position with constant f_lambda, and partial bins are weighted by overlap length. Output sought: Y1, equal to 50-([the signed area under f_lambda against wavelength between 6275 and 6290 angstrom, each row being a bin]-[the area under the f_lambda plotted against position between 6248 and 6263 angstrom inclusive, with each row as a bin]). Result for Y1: 41.0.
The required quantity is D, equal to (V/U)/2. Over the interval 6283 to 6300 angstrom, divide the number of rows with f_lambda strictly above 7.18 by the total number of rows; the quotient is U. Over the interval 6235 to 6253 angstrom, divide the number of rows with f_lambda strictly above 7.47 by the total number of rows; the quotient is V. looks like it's 0.08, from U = 0.9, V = 0.14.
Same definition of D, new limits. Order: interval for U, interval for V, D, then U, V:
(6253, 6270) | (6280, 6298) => 1.25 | 0.3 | 0.71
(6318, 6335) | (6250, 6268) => 0.00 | 0.9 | 0.00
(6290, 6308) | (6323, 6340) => 0.40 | 0.7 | 0.57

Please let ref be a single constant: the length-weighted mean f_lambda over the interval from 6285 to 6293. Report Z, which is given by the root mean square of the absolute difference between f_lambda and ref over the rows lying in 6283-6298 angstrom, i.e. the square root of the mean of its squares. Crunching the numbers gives 0.35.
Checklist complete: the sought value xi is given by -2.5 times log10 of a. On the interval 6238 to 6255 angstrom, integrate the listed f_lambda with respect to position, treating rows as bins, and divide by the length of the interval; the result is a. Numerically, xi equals -2.11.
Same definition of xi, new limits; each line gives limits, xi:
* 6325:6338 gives -2.19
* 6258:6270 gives -2.12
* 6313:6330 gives -2.21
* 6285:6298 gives -2.19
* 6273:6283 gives -2.18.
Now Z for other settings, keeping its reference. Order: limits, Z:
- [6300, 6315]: 0.29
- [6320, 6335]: 0.44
